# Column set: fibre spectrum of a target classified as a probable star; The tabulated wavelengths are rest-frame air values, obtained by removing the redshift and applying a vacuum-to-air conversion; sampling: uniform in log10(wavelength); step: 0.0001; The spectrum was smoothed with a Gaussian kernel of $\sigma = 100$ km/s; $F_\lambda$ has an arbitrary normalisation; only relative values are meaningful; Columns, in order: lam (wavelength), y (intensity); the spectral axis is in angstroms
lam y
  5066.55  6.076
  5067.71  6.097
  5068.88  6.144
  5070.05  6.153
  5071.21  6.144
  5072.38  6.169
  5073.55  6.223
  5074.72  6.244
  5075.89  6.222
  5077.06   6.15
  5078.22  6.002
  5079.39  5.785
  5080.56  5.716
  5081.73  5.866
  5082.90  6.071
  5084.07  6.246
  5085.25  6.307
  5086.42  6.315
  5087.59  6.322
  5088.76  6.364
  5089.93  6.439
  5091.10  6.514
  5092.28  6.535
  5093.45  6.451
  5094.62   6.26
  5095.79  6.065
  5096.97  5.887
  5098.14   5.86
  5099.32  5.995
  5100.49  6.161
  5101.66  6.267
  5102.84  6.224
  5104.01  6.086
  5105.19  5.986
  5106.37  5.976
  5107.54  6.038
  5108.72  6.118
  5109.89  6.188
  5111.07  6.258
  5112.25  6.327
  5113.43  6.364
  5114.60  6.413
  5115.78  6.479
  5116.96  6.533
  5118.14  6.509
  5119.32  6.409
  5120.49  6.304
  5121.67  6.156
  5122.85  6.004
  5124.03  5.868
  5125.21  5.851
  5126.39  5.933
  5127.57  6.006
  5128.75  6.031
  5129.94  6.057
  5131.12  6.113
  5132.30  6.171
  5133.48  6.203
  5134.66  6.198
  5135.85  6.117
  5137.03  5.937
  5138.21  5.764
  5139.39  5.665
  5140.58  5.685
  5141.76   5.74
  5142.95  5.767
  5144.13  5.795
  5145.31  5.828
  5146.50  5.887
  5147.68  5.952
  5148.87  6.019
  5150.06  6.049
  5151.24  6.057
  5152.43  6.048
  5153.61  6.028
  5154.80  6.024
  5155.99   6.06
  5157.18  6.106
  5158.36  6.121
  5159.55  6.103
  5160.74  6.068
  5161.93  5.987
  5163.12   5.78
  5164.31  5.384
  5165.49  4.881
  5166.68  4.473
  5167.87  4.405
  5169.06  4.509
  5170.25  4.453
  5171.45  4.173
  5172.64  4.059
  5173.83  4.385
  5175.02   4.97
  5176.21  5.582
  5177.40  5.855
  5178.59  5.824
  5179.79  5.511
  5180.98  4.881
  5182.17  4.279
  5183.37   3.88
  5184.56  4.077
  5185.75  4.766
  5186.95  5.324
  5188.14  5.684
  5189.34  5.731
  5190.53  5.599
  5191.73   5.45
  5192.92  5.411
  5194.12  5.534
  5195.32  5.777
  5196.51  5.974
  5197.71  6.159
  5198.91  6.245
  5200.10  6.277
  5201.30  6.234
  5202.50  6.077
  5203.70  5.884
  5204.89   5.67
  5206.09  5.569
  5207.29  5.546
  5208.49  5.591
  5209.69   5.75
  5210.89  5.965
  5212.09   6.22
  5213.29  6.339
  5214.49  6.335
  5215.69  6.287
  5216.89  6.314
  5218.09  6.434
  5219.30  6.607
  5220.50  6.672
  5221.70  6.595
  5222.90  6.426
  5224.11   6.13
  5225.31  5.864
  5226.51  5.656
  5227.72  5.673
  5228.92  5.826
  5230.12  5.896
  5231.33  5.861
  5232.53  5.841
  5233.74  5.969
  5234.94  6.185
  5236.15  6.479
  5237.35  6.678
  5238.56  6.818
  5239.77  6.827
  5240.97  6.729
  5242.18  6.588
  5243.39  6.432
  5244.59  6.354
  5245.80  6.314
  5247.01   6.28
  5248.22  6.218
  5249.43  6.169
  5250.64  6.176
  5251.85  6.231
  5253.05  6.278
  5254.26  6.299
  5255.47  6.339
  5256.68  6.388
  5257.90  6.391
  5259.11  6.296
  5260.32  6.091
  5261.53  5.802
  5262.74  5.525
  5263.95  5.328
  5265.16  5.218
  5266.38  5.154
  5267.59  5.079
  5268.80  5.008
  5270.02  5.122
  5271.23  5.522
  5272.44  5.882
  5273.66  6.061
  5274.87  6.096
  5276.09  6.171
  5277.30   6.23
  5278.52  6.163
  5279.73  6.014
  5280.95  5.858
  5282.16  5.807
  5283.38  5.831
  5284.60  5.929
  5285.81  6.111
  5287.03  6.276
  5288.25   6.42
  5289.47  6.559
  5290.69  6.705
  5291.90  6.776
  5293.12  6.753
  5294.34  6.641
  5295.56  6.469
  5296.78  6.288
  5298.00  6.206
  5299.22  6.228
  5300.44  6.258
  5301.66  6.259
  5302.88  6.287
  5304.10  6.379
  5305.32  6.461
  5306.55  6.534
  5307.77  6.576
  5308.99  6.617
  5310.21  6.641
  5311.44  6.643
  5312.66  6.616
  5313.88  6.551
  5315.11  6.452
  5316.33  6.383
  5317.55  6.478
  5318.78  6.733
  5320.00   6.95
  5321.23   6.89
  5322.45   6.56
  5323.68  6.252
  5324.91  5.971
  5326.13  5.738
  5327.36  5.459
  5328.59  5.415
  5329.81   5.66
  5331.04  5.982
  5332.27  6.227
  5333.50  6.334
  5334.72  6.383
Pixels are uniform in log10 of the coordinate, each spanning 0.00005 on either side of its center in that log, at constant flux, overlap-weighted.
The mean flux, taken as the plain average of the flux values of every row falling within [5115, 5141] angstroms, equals 6.1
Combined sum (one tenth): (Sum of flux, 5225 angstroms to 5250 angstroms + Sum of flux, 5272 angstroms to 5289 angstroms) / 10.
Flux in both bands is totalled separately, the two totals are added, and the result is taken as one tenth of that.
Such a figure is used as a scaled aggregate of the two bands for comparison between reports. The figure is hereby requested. 22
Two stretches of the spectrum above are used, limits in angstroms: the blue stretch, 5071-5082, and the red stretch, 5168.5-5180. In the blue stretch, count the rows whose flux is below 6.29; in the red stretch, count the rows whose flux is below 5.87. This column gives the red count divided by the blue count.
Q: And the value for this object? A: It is 1.00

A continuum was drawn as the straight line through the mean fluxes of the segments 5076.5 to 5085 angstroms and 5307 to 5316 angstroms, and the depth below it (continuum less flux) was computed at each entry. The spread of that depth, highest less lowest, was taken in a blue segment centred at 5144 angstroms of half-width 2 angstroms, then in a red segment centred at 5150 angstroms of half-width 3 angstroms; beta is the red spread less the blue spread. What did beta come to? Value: 0.0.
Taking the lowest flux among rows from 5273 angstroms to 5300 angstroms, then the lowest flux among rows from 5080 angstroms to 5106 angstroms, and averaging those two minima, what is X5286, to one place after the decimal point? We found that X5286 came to 5.8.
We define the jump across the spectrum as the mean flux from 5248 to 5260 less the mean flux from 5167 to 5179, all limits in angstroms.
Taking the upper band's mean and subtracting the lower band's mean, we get 1.5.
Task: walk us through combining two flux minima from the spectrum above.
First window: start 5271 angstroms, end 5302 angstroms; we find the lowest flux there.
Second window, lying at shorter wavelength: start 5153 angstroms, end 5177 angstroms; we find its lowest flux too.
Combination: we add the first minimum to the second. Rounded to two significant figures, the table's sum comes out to 9.6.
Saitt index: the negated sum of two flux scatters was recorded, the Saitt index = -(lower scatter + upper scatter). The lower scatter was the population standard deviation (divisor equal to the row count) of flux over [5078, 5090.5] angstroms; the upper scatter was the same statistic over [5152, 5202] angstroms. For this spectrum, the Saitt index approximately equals -1.0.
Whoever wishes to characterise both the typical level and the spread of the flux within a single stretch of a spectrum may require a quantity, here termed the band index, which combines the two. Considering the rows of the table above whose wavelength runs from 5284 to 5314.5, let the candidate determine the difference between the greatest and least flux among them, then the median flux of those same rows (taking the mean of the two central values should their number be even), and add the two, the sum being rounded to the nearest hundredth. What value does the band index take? 7.32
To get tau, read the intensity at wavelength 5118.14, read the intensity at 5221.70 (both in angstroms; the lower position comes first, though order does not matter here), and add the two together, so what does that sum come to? 13.1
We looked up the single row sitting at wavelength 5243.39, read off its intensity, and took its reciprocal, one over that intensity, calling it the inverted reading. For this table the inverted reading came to 0.155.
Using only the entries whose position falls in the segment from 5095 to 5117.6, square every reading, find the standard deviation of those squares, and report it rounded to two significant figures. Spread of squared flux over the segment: 2.4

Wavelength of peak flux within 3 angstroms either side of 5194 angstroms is 5196.51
